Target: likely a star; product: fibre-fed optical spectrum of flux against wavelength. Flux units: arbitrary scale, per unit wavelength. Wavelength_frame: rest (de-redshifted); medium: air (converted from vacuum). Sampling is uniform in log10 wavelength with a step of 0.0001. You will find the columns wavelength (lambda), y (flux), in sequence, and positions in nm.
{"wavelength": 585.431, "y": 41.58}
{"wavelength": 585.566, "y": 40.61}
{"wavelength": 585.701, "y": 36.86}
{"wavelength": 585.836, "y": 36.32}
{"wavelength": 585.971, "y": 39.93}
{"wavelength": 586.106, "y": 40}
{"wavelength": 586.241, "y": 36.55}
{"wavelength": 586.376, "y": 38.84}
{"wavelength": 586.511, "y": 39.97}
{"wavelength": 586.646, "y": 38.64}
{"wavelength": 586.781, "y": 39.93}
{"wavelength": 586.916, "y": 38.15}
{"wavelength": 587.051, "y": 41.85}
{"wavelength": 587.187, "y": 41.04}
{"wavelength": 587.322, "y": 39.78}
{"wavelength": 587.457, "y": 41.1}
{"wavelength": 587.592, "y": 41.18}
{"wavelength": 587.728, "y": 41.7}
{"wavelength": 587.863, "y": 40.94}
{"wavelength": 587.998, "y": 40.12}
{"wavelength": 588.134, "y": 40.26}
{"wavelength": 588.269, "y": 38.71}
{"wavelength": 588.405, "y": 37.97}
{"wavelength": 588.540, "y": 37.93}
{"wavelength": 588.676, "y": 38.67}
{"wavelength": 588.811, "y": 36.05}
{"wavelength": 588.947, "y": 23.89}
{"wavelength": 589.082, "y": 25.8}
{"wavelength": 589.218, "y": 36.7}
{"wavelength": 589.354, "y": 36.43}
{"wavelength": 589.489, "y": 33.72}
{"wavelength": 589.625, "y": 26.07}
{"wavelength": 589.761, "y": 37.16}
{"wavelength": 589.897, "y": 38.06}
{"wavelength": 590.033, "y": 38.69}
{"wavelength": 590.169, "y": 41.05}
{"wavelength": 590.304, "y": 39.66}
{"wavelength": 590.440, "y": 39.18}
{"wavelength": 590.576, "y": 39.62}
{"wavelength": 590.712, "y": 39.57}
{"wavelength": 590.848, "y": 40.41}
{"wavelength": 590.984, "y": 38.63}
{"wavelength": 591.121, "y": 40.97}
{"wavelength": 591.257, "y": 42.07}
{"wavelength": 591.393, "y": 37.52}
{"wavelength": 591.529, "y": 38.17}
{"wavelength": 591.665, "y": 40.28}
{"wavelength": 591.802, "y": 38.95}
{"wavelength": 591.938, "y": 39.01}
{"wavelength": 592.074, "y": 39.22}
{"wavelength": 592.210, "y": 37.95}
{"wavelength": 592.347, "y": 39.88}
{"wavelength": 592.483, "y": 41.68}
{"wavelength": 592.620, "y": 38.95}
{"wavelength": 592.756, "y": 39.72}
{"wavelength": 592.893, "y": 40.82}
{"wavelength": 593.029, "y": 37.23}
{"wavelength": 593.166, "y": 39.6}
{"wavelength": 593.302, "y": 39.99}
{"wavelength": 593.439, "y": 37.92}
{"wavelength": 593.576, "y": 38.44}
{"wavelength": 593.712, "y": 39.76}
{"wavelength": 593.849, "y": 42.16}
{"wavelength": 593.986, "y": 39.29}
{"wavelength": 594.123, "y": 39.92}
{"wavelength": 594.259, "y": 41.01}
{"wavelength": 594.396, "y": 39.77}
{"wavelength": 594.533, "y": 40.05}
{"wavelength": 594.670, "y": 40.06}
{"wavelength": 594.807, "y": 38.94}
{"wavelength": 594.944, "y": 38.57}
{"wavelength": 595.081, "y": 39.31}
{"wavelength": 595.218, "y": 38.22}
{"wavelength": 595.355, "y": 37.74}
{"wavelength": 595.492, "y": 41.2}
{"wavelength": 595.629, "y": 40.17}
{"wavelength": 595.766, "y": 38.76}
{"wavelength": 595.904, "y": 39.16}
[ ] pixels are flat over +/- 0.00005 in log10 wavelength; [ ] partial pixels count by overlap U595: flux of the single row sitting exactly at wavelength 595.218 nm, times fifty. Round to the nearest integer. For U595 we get 1911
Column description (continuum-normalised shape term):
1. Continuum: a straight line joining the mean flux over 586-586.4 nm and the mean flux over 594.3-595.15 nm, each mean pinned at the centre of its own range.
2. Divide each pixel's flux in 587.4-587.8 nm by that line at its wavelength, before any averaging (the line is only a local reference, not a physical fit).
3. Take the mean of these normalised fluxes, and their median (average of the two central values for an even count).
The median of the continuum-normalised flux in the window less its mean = -0.004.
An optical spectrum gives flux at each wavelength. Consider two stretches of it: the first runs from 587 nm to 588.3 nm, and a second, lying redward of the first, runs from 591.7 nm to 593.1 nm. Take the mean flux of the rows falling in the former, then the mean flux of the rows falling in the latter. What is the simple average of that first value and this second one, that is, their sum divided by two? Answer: 40.0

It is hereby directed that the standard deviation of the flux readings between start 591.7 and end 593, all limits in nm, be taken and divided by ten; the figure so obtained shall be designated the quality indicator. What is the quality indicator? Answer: 0.11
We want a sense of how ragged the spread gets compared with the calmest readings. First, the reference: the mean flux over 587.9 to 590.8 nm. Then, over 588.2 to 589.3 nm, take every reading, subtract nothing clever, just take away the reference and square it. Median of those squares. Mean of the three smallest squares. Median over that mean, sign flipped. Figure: -4.5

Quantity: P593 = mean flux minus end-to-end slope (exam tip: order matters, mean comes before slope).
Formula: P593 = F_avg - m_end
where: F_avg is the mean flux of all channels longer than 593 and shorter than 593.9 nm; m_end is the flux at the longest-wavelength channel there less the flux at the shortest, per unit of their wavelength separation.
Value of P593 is 33.3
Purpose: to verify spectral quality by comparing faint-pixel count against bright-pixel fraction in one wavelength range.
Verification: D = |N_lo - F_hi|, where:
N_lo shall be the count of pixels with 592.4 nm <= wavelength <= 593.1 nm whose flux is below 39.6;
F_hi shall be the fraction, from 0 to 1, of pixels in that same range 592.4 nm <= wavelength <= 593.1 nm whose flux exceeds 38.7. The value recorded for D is 1.20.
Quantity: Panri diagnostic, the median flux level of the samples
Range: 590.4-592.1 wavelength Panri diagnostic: 39.2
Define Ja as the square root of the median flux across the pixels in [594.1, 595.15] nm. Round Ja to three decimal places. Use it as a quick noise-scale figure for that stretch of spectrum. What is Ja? 6.312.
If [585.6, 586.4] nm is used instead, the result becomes 6.152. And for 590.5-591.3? 6.326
